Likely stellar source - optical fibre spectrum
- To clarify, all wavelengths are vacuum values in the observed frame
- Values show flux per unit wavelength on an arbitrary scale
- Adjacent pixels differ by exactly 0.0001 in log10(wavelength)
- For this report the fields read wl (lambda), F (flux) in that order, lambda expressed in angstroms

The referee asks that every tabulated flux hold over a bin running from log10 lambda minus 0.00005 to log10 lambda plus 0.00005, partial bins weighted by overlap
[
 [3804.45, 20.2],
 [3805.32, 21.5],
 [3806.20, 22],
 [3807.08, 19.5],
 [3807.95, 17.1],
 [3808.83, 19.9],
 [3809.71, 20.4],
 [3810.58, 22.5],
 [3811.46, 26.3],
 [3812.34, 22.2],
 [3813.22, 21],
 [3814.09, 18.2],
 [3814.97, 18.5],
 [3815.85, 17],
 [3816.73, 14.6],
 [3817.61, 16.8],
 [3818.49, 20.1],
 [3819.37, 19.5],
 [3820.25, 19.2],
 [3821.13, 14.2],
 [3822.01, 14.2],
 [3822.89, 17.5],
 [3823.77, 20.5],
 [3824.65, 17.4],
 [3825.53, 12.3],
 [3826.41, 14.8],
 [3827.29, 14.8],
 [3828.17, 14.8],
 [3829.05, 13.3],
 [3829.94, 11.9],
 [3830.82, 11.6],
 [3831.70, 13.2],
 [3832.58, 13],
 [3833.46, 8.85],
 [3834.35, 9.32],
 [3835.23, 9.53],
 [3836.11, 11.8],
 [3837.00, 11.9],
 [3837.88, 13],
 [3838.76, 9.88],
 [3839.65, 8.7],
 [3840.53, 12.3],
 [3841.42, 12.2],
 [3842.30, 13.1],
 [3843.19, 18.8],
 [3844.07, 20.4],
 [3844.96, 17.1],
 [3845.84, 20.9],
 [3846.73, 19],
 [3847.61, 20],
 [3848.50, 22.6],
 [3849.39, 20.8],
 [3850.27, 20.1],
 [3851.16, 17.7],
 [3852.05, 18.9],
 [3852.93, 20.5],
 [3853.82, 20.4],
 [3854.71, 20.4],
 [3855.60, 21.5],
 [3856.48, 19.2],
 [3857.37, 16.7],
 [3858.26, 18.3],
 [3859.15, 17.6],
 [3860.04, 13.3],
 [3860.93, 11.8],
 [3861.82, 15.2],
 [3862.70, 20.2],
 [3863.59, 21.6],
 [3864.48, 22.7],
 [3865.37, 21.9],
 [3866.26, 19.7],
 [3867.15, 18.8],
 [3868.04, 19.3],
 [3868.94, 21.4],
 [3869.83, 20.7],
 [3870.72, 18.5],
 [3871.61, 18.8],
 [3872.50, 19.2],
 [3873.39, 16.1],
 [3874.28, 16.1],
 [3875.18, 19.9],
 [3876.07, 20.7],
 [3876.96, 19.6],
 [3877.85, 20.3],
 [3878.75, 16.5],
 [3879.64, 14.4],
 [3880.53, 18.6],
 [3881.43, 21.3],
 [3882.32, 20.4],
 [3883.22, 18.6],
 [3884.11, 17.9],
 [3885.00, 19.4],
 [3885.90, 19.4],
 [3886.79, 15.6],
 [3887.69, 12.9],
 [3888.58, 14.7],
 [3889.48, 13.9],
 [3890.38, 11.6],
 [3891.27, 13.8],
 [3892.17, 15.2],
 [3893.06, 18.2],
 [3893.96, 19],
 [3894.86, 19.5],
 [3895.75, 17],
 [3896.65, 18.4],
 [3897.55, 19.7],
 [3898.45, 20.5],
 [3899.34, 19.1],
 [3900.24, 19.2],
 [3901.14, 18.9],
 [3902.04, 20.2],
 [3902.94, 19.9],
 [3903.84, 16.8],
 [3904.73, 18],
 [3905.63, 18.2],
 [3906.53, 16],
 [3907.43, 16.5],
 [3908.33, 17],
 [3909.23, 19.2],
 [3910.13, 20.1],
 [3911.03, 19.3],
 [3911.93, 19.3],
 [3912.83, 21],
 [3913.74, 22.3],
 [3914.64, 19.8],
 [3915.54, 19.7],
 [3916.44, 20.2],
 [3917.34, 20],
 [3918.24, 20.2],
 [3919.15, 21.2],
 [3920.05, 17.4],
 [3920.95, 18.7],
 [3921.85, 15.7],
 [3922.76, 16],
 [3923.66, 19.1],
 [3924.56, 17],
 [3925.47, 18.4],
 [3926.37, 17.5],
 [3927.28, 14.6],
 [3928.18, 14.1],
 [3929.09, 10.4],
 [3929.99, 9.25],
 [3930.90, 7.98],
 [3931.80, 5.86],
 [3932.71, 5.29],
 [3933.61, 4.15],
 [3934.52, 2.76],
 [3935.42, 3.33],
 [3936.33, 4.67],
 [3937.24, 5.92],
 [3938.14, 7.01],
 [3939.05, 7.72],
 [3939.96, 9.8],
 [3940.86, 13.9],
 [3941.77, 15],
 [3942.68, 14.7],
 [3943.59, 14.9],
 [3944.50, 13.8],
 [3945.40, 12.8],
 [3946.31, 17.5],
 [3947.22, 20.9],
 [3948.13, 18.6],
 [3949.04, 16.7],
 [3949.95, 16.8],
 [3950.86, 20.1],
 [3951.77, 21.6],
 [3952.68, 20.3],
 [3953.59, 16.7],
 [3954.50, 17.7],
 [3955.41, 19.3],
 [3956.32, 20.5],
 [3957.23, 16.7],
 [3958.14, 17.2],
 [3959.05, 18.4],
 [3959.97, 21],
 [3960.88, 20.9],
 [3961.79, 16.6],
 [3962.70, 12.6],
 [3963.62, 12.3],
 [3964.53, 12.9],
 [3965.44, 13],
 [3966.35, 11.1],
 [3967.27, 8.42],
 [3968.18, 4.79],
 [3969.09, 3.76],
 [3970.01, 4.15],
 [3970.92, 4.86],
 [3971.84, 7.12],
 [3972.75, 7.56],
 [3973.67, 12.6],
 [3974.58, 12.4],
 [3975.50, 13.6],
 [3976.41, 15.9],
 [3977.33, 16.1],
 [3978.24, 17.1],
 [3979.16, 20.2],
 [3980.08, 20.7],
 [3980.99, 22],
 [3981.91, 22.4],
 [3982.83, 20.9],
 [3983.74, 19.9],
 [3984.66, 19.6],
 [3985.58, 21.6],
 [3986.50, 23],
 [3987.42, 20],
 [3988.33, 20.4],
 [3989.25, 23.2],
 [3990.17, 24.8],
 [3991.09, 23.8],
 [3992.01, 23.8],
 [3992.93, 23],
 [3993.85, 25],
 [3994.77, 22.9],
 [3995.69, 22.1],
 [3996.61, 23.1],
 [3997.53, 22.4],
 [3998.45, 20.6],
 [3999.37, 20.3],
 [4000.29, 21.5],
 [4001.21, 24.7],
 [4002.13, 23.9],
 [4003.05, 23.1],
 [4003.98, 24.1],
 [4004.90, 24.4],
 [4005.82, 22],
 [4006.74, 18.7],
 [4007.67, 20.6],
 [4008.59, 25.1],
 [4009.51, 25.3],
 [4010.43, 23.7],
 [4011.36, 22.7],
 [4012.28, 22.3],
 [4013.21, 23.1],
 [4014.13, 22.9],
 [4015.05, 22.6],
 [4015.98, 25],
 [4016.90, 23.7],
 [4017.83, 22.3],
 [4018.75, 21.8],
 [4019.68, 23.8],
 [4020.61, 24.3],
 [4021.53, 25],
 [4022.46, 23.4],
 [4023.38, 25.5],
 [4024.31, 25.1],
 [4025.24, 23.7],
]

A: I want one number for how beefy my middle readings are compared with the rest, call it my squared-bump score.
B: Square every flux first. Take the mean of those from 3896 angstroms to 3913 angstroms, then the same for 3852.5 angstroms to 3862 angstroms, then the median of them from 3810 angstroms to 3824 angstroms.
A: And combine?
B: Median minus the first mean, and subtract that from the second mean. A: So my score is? 323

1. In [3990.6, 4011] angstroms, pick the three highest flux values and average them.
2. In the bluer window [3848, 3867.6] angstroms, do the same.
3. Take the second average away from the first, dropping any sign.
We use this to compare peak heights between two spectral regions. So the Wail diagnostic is 2.7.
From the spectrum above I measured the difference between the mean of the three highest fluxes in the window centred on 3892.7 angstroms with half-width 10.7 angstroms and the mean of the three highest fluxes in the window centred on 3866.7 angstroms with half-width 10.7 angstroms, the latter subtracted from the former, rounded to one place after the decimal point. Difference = -1.7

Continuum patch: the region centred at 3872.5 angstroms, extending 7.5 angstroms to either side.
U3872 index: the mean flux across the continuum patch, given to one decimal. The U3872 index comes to 18.9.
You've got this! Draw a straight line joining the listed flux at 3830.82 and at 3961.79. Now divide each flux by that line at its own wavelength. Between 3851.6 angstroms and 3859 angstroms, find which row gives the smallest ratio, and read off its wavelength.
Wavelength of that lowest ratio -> 3857.37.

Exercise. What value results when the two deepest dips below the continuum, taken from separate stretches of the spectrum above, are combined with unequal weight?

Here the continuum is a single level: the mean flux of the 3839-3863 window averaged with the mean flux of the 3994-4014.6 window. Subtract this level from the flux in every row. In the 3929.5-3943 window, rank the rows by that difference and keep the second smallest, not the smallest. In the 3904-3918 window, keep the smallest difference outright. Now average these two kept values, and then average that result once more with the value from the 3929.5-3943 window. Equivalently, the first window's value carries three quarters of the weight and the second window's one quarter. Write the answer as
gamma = -14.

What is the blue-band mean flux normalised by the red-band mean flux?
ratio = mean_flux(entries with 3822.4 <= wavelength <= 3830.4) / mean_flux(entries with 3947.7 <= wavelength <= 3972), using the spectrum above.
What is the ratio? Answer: 1.0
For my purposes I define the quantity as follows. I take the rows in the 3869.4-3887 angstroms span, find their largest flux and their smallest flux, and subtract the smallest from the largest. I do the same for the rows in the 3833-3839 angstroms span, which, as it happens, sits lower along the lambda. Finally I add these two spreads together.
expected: 11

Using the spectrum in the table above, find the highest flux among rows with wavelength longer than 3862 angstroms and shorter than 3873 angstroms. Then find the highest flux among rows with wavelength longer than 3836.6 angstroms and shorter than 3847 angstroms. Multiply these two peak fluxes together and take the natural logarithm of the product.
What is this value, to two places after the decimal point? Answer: 6.16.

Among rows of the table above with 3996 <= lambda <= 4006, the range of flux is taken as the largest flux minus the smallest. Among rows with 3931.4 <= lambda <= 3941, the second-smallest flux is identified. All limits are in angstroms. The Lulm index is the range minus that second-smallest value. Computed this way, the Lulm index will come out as 1.1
